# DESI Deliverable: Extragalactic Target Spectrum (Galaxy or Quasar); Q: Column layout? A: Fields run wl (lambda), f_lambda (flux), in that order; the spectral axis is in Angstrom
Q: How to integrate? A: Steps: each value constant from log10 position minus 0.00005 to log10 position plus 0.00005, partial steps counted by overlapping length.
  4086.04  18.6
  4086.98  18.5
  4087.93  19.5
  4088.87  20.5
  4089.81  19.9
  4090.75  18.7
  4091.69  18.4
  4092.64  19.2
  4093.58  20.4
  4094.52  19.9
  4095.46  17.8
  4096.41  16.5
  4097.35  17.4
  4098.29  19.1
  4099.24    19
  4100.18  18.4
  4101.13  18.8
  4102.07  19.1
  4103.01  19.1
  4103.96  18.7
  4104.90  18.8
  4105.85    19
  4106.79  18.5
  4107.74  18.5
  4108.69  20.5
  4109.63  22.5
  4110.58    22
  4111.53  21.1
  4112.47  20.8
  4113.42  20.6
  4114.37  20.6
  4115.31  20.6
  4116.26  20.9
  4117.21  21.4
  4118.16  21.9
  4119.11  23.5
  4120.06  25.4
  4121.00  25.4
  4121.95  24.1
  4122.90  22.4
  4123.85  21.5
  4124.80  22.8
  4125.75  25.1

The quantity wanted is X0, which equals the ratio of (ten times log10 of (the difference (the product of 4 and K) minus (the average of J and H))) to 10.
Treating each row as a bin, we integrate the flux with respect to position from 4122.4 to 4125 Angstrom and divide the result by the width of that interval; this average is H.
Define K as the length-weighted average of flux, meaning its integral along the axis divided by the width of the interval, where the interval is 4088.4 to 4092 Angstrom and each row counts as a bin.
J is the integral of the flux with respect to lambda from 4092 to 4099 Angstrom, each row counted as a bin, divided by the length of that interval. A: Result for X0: 1.76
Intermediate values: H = 22.2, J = 18.6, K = 19.5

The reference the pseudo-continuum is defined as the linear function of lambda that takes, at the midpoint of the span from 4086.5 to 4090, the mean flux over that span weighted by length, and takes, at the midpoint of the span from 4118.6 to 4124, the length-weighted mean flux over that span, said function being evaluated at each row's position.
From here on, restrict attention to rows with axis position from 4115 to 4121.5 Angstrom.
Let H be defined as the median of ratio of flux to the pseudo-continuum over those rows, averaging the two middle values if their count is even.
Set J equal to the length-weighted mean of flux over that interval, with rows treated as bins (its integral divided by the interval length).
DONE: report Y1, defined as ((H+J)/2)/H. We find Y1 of 12.7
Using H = 0.93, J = 22.8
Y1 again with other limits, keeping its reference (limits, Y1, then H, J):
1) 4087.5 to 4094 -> 10.3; 1.00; 19.5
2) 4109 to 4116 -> 12.0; 0.92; 21.2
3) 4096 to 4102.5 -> 10.9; 0.89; 18.4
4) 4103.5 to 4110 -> 11.7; 0.87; 19.5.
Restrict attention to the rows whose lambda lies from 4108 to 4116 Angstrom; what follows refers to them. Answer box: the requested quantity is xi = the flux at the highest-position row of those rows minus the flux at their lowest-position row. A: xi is 0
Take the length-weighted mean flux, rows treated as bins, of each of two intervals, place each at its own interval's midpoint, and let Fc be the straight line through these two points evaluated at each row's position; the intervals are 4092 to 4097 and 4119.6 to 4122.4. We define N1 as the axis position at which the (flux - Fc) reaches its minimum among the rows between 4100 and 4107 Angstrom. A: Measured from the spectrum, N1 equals 4106.79 Angstrom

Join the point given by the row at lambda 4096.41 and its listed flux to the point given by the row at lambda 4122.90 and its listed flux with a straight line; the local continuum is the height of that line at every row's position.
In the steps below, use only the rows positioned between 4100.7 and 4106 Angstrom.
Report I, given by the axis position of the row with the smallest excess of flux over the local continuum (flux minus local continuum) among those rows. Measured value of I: 4105.85 Angstrom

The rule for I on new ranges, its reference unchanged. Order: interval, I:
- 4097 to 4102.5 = 4097.35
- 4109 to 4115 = 4114.37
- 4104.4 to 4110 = 4107.74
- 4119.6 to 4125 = 4123.85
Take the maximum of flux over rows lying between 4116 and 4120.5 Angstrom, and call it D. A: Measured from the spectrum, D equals 25.4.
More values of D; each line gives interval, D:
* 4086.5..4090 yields 20.5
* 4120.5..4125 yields 25.4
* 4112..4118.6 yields 21.9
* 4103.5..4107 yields 19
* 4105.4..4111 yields 22.5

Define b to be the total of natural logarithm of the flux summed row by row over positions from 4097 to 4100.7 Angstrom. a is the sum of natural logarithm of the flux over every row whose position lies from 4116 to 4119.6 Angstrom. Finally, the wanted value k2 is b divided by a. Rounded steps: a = 12.3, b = 11.7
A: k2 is 0.94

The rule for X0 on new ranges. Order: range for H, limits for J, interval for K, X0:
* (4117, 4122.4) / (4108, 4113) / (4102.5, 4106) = 1.72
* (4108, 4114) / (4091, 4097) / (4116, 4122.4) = 1.87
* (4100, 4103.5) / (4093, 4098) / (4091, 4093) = 1.75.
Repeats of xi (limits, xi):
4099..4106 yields 0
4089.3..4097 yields -3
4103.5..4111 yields 3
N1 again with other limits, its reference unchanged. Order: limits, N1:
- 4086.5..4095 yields 4091.69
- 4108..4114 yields 4113.42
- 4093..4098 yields 4096.41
